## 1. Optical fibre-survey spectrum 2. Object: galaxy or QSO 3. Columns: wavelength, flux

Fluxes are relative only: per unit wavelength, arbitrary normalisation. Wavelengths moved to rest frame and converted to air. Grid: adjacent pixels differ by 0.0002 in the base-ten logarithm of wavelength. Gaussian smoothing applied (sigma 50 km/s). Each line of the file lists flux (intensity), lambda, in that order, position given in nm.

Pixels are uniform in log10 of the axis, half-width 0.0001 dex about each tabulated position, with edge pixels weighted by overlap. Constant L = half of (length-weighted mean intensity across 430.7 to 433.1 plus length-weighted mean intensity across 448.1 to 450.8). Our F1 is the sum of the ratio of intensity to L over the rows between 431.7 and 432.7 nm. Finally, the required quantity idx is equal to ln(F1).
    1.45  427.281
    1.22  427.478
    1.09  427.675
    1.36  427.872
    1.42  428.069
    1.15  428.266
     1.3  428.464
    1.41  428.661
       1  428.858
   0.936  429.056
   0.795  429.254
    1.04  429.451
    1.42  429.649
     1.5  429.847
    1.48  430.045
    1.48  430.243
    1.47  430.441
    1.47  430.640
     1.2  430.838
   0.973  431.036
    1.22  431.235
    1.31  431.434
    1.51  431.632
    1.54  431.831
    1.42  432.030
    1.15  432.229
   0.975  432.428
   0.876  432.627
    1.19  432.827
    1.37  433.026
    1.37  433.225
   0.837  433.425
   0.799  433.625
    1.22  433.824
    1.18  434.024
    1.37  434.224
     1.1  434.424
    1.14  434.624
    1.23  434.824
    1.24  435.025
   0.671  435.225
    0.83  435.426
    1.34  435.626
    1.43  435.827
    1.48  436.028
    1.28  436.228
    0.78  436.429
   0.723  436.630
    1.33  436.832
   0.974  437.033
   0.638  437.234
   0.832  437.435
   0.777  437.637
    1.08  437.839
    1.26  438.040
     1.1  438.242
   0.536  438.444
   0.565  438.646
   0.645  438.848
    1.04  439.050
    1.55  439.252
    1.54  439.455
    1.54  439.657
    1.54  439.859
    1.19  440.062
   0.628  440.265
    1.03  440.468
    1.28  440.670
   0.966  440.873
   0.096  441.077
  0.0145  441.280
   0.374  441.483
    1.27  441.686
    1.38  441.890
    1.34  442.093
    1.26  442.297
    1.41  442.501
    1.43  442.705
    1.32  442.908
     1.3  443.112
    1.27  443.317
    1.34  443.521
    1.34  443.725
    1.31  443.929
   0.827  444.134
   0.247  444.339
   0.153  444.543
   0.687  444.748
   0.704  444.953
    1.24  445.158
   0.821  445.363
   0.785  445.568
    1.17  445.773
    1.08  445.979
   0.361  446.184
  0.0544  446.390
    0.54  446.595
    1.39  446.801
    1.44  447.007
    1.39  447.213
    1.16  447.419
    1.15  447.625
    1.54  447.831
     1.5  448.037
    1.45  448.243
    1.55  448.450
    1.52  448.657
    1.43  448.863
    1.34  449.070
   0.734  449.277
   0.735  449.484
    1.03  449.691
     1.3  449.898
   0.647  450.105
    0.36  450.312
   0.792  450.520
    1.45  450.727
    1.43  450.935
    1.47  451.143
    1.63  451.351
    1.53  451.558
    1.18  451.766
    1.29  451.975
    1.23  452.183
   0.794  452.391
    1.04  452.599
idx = 1.63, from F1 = 5.11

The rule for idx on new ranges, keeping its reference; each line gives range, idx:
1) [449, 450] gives 1.48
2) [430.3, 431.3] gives 1.69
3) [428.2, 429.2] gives 1.60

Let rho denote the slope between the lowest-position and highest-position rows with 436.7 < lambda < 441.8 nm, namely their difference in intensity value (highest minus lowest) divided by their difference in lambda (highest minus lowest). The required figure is -0.01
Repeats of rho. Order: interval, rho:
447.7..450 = -0.12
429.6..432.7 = -0.18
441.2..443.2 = 0.70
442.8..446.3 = -0.29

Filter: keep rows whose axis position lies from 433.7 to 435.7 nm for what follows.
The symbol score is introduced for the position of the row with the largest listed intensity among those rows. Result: 434.224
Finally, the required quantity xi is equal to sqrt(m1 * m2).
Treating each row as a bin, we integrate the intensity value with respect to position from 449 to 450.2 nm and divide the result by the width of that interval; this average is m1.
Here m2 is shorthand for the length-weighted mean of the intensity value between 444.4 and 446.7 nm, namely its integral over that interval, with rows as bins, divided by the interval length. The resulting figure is 0.81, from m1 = 0.96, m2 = 0.68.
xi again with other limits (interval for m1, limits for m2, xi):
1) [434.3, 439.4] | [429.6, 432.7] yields 1.16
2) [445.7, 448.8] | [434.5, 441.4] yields 1.08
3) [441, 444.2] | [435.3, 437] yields 1.11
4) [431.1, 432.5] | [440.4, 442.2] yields 1.06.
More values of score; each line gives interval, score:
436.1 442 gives 439.252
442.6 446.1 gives 442.705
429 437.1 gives 431.831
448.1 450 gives 448.450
